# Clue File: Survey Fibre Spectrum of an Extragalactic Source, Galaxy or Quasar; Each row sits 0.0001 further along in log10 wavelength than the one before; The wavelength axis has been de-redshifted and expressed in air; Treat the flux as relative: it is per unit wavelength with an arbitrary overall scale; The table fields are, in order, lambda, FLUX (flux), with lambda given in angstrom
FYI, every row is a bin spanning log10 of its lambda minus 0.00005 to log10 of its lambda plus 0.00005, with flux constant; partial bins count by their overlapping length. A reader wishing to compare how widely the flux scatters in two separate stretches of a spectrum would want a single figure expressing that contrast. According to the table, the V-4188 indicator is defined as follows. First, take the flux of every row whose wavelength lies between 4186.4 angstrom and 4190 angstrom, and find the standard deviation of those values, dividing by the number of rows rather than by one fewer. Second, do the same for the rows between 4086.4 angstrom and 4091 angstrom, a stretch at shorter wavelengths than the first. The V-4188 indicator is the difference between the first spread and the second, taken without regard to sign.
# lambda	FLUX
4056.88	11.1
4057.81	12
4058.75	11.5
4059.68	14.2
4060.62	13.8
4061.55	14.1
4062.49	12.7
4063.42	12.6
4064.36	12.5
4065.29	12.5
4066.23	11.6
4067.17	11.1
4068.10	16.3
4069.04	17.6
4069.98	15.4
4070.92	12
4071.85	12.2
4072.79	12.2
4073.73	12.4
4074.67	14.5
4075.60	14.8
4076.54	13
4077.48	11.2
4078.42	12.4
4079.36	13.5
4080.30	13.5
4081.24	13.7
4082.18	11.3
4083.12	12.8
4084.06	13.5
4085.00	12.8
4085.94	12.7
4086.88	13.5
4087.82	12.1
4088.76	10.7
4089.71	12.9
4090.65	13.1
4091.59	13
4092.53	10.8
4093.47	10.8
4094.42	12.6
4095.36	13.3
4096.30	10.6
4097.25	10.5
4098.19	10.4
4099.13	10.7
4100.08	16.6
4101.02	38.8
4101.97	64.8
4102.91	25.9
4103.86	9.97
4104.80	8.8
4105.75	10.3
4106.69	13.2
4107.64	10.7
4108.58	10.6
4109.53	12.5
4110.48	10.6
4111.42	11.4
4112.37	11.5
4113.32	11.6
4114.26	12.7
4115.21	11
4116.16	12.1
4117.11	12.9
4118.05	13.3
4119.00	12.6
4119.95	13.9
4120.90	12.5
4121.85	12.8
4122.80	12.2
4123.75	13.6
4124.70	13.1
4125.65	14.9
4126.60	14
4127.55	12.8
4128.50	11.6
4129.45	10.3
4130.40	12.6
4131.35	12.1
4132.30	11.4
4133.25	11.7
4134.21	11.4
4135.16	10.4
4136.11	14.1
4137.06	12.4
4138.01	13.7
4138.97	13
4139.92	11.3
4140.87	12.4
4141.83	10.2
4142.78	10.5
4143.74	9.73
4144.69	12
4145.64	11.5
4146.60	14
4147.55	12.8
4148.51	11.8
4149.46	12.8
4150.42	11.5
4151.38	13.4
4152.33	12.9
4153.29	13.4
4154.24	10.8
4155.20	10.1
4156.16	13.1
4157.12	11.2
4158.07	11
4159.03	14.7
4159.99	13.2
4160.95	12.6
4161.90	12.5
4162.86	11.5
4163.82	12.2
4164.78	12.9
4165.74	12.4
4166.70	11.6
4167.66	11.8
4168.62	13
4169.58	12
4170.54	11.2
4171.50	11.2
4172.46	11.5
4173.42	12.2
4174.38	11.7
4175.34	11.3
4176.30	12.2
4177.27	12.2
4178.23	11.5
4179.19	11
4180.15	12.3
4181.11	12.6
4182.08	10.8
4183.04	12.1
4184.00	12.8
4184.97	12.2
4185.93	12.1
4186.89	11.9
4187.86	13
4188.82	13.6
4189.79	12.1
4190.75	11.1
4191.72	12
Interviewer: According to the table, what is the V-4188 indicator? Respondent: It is 0.30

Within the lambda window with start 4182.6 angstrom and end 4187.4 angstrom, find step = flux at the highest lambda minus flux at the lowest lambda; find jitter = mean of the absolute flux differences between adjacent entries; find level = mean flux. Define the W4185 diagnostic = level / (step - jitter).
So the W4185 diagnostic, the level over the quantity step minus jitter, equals -20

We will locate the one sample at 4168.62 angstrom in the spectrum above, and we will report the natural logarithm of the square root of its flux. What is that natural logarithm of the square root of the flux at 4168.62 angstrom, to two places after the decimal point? 1.28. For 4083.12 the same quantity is 1.27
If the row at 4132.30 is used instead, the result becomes 1.22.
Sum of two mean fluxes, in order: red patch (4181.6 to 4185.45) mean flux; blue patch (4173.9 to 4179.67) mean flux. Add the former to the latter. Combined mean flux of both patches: 23.6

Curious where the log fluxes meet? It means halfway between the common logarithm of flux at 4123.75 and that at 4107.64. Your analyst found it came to 1.08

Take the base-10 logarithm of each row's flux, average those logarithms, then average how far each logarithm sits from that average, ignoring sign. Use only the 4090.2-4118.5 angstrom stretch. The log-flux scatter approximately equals 0.10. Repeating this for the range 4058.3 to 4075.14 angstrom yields 0.05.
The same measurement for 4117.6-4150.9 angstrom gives 0.04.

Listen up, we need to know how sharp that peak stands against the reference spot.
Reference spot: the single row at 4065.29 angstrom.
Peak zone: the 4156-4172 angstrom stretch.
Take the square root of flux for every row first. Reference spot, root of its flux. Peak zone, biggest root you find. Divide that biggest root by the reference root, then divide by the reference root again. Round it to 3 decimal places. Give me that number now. 0.307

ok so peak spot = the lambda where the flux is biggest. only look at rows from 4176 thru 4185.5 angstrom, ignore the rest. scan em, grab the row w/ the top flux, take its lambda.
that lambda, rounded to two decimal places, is 4184.00 angstrom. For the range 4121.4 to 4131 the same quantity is 4125.65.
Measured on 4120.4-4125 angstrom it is 4123.75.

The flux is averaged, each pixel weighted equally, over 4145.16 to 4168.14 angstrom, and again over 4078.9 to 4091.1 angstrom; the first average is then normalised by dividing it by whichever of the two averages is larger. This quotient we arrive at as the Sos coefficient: 0.96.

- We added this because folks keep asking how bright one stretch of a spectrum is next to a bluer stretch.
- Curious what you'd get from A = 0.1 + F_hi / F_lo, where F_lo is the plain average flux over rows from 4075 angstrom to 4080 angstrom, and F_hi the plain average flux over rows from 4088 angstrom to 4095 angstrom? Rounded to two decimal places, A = 1.02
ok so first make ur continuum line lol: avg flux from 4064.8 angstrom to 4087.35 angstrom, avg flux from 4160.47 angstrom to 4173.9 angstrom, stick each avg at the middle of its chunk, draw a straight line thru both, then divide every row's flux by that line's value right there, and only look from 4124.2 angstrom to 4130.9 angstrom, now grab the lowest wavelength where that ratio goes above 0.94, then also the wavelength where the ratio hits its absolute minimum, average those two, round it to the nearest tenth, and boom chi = 4127.1 angstrom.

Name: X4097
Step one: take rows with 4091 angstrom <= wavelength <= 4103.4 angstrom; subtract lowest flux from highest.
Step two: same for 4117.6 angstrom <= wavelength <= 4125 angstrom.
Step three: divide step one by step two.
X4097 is 32.0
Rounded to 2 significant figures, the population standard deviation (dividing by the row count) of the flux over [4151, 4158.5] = 1.3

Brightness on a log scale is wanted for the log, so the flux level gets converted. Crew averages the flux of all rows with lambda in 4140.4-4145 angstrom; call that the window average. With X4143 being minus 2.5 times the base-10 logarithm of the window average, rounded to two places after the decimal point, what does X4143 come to -2.60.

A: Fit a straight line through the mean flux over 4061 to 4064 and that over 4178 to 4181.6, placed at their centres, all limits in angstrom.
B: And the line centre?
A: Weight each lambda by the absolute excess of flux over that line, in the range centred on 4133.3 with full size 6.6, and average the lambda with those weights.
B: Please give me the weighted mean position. 4134.4 angstrom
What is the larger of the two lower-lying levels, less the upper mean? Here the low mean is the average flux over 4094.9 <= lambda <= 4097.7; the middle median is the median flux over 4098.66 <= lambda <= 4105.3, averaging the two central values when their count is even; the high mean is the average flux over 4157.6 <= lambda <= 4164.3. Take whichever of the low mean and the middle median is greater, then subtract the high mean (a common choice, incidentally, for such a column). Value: 4.1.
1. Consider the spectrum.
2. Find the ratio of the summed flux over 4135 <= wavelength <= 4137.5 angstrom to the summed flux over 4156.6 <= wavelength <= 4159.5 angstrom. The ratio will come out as 1.00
